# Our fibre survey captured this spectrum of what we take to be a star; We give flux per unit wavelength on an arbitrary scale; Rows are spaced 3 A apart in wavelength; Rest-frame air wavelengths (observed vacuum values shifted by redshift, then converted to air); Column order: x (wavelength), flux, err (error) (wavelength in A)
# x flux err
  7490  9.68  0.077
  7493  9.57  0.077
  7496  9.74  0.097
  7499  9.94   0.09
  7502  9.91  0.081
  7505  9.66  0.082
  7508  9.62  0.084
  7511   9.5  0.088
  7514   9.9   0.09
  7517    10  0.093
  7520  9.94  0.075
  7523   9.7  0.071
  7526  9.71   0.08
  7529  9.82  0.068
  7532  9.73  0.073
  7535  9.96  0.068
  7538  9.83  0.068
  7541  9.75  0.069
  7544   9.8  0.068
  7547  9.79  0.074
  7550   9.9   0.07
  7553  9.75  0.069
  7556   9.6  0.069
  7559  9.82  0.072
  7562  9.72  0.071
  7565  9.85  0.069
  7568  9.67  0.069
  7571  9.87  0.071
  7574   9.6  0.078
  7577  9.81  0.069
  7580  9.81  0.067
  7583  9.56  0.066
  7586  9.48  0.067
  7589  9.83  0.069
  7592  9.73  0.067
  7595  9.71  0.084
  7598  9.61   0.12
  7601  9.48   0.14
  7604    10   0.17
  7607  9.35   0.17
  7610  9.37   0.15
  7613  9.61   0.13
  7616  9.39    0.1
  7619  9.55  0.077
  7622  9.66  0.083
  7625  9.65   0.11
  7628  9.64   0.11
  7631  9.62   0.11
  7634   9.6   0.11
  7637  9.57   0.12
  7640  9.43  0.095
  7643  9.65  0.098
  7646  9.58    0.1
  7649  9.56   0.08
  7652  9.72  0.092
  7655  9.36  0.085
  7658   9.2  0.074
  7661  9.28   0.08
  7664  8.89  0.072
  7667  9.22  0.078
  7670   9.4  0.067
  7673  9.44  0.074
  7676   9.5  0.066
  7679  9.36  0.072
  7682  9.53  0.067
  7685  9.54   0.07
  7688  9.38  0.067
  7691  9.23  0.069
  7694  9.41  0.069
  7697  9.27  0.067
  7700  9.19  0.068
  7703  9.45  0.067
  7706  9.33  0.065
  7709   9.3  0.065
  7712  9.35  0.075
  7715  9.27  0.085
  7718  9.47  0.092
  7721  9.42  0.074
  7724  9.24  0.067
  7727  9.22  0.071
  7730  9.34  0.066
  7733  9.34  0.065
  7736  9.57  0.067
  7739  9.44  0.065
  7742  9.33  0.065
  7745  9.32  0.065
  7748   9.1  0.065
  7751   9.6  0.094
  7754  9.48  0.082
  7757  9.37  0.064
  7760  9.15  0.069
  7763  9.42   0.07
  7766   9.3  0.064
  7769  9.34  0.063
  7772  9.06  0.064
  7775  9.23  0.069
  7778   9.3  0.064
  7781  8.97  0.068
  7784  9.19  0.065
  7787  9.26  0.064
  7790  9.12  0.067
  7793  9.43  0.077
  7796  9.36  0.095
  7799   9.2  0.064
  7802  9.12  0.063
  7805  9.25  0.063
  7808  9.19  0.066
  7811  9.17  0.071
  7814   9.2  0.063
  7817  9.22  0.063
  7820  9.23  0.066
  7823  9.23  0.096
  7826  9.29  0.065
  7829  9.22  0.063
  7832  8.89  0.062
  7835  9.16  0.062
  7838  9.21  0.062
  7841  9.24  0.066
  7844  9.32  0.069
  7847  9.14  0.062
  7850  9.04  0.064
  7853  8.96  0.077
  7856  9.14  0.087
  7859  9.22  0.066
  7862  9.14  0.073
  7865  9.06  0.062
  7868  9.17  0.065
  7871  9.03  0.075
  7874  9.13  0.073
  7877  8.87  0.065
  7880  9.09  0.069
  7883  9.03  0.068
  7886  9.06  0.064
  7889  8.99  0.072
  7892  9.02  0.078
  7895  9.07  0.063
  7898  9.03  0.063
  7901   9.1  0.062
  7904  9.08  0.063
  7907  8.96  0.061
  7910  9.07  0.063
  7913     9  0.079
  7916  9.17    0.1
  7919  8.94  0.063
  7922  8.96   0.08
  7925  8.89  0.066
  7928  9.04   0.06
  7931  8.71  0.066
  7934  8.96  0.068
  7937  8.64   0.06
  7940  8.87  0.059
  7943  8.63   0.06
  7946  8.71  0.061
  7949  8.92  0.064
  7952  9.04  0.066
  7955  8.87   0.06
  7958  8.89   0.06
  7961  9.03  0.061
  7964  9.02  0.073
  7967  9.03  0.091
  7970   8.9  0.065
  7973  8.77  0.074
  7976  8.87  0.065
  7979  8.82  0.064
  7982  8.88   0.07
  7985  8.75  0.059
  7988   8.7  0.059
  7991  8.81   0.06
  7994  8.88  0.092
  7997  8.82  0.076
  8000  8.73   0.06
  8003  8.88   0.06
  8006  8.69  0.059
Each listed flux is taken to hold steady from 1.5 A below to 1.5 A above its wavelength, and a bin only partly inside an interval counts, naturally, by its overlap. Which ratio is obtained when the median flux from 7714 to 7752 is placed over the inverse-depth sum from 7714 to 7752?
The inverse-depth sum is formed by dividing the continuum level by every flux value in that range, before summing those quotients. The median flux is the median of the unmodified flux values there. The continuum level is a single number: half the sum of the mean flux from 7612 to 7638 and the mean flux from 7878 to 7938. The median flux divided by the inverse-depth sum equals 0.724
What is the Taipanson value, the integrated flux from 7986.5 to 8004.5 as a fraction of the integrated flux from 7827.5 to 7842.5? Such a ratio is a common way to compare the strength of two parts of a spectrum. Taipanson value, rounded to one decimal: 1.2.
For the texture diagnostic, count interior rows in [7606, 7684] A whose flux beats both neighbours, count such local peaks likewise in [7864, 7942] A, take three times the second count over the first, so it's 5.5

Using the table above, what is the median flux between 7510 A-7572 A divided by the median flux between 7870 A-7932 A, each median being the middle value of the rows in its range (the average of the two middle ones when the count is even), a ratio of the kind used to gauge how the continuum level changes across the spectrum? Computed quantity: 1.09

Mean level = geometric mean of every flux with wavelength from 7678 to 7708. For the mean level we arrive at 9.4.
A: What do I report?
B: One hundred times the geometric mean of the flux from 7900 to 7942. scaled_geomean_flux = 896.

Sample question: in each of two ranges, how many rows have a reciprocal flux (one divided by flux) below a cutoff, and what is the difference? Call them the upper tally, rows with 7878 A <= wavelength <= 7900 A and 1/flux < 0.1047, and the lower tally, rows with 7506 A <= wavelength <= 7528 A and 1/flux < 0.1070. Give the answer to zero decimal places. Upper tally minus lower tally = -7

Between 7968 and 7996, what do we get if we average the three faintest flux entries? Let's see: 8.74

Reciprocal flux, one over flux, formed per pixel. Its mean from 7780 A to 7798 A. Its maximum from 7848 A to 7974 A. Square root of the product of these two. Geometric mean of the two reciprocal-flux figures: 0.112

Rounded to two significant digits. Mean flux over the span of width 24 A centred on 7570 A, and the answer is 9.8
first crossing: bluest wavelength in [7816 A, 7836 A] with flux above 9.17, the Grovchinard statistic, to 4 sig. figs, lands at 7817 A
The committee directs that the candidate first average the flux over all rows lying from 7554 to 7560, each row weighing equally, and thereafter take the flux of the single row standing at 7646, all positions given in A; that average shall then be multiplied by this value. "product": 93.0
